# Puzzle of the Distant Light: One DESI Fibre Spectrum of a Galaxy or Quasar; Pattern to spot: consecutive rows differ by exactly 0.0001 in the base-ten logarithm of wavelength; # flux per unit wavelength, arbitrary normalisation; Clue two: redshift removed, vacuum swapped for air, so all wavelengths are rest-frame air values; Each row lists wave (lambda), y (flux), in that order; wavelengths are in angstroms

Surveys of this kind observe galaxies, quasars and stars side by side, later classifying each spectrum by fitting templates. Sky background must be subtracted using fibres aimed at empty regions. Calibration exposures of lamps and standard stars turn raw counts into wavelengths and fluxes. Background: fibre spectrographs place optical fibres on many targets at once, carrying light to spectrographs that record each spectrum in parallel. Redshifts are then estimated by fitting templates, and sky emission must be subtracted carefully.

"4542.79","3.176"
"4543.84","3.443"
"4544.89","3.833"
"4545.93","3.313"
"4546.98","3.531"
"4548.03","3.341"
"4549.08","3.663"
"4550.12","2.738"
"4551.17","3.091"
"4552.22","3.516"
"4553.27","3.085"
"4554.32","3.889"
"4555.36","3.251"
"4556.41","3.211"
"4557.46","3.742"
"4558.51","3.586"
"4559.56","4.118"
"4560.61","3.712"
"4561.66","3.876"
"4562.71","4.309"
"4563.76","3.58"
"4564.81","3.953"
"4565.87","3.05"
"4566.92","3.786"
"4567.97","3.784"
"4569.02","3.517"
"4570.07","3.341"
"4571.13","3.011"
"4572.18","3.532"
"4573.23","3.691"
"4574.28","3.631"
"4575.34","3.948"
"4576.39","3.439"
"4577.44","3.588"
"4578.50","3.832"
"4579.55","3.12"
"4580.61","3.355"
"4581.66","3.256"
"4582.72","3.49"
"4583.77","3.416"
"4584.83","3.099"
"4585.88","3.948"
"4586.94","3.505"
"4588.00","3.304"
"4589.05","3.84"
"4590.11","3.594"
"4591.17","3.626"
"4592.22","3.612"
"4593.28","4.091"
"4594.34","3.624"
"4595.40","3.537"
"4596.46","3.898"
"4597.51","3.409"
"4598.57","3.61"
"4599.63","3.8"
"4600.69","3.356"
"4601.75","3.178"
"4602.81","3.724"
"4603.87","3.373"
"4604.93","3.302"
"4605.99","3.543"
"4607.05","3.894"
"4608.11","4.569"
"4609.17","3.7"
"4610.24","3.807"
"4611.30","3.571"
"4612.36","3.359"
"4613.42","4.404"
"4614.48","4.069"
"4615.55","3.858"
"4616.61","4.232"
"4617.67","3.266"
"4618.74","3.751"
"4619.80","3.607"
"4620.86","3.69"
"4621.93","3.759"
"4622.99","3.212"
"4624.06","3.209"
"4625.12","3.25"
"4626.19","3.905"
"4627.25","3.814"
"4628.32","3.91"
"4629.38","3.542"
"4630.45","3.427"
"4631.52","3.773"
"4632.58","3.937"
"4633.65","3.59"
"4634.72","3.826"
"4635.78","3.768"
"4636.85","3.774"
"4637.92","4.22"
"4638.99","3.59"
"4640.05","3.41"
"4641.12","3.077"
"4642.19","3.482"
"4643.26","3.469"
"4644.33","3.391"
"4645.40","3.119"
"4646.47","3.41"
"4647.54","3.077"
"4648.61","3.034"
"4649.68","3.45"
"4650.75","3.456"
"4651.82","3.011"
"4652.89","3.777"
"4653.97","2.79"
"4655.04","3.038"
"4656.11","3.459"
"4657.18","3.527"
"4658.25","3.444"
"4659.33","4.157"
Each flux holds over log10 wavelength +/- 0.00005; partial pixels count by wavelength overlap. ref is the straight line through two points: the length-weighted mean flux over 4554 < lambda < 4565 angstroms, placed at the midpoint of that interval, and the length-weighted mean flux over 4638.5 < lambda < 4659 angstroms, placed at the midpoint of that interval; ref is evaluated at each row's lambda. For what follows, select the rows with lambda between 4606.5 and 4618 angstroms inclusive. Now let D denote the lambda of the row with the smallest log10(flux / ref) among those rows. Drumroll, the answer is 4617.67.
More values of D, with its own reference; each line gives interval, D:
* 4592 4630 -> 4601.75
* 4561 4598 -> 4571.13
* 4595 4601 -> 4600.69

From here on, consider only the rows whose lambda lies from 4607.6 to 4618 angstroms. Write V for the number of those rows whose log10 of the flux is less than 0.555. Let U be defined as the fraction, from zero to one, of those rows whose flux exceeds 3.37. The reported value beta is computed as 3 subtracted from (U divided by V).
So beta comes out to -2.73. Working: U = 0.80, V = 3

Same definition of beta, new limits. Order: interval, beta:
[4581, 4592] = -2.88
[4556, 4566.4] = -2.80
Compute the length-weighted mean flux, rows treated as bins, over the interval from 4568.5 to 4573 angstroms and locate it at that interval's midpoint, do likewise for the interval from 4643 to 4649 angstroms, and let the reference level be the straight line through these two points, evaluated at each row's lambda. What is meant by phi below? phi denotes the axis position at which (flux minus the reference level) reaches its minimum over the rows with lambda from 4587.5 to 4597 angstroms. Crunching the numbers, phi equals 4588.00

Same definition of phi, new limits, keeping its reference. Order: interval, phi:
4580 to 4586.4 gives 4584.83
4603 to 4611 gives 4604.93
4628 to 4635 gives 4630.45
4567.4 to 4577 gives 4571.13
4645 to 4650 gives 4648.61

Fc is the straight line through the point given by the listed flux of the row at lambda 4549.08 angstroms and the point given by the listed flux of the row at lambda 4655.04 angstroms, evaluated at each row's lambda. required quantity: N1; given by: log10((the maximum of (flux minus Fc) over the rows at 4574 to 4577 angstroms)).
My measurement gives -0.357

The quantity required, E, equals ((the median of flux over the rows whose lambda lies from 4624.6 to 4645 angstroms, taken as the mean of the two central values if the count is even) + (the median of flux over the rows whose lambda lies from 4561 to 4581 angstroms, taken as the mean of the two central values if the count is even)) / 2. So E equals 3.59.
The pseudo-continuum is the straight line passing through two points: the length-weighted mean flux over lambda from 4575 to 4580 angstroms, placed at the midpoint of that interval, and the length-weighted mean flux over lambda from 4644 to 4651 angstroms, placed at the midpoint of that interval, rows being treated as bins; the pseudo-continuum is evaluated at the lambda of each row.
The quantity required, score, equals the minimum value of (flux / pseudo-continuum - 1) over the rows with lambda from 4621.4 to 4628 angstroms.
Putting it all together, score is -0.049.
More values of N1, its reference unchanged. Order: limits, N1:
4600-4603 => -0.423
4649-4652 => -0.406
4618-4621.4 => -0.302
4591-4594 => -0.162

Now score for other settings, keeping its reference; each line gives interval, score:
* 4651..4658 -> -0.138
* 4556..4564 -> -0.127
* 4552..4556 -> -0.165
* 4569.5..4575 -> -0.166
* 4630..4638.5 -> 0.025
